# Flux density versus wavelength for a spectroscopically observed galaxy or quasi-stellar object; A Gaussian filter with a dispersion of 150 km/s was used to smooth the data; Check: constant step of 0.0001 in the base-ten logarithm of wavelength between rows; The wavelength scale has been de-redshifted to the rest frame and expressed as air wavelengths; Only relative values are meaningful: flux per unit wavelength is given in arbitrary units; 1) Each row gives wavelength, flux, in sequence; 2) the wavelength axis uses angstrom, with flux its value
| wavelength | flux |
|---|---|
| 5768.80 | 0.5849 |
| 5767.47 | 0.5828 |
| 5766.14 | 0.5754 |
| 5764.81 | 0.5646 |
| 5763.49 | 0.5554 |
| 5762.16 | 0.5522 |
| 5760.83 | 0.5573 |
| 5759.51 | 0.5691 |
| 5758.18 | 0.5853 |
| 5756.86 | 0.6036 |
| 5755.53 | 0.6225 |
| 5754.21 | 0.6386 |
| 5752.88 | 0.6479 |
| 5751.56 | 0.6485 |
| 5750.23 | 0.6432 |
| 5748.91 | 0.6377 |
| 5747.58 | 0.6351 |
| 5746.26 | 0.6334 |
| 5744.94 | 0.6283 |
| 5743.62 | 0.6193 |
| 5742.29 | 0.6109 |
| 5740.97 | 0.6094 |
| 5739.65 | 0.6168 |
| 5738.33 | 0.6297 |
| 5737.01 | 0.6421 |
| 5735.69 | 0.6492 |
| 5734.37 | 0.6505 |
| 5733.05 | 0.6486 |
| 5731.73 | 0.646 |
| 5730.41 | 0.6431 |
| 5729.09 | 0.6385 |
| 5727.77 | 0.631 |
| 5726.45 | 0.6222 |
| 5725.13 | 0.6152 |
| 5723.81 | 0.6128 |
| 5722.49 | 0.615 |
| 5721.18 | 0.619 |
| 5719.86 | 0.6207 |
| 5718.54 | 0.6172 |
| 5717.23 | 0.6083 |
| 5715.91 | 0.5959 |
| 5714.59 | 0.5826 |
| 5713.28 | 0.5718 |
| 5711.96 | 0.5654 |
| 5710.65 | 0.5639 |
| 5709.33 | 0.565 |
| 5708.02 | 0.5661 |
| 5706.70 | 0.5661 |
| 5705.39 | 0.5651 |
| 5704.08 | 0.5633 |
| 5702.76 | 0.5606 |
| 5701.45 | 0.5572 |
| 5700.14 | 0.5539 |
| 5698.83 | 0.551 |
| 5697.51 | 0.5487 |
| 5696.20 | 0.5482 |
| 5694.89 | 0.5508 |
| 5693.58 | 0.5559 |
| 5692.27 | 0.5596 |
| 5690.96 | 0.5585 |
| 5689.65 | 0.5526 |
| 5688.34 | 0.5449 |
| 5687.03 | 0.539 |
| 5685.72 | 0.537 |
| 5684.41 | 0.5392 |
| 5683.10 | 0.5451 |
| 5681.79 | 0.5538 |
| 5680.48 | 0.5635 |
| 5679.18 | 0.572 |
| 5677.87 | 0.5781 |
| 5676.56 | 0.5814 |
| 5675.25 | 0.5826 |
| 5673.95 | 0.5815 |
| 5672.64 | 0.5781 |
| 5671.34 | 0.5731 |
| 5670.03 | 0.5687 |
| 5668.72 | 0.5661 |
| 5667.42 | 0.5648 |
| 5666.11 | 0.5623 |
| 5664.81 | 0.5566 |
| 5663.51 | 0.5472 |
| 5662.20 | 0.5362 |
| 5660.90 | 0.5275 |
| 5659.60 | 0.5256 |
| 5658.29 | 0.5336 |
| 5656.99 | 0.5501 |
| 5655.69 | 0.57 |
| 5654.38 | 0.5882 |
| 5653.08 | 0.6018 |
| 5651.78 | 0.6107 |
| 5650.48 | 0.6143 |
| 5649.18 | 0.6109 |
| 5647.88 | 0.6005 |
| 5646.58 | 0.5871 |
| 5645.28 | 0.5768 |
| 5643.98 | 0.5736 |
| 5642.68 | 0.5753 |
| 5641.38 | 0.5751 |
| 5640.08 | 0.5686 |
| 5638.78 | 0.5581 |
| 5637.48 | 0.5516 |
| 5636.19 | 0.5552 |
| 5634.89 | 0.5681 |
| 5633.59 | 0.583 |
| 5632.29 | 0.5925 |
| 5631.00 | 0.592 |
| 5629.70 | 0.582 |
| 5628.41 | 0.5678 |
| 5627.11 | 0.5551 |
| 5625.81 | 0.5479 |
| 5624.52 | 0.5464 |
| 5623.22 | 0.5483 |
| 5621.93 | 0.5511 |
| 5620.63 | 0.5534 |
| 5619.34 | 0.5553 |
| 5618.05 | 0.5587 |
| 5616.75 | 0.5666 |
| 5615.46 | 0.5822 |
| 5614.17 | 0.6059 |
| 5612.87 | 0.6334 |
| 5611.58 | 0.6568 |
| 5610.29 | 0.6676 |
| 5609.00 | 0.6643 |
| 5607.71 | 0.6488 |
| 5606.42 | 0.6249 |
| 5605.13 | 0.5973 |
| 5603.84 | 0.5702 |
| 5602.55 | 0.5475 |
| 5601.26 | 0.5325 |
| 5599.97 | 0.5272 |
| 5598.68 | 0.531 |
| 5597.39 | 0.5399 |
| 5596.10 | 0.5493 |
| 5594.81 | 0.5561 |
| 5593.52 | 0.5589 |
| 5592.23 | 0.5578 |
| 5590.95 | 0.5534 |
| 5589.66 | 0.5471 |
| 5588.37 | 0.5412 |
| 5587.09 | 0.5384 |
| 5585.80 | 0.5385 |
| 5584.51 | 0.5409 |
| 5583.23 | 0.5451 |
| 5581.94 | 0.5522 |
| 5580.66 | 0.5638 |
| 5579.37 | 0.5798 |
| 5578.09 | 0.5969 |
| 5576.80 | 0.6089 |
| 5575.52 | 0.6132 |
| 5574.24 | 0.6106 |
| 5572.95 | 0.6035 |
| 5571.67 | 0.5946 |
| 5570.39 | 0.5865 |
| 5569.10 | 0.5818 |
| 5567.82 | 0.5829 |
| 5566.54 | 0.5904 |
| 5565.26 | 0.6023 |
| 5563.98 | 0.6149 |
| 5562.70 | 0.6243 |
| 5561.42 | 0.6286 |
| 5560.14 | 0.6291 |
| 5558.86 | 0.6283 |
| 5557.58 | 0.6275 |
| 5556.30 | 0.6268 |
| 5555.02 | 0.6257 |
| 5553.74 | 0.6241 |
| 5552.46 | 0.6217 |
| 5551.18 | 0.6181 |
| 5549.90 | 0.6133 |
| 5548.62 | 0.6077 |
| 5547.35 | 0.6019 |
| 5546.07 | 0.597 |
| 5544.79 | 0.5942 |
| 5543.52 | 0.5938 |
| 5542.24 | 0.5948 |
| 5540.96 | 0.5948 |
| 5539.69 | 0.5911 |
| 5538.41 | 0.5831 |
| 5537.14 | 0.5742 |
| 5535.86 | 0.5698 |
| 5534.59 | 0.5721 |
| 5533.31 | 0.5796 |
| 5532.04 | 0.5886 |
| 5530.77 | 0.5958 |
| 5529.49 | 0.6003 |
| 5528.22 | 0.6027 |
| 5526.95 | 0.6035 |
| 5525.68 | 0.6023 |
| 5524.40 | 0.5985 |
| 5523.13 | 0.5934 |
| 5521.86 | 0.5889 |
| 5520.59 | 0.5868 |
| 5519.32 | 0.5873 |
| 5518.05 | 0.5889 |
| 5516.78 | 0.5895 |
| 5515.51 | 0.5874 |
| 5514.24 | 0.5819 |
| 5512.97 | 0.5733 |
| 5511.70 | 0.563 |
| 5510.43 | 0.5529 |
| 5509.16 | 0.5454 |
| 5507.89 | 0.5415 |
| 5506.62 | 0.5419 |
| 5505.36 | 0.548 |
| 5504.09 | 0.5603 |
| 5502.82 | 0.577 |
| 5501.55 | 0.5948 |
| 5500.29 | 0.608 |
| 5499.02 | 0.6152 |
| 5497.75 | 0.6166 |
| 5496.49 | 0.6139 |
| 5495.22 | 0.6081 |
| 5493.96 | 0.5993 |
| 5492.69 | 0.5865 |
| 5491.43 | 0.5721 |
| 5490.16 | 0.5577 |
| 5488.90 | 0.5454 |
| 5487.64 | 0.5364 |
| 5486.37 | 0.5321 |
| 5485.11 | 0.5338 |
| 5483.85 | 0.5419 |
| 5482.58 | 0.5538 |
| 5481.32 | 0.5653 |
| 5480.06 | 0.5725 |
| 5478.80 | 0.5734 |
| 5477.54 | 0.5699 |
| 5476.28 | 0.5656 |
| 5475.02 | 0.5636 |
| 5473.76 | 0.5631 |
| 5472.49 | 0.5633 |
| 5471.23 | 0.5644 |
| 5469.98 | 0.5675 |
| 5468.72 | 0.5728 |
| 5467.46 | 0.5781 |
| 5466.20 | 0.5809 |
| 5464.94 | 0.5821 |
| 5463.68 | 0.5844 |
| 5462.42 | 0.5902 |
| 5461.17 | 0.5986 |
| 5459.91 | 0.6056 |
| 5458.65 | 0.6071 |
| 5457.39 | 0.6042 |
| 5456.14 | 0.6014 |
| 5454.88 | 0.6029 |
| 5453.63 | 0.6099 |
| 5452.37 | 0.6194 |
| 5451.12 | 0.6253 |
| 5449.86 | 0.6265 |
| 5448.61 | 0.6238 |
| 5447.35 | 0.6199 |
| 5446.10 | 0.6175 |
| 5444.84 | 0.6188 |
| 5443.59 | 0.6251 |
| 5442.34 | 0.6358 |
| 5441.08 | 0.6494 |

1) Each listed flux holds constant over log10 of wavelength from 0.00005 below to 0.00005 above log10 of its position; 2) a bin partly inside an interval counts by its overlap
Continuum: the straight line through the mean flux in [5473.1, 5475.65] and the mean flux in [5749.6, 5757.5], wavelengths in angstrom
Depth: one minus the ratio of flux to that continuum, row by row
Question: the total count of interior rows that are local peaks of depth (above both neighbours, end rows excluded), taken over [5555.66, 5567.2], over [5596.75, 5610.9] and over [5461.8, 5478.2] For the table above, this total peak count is 2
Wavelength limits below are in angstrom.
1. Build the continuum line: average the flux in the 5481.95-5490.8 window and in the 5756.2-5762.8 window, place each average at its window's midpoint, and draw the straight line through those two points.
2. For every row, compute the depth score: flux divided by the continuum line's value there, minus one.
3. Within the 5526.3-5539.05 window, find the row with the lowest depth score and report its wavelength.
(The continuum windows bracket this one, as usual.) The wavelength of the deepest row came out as 5535.86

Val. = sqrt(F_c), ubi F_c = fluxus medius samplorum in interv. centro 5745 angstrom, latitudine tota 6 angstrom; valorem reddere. 0.791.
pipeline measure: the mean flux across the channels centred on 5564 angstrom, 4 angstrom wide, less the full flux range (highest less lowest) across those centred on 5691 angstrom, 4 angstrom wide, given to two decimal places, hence 0.61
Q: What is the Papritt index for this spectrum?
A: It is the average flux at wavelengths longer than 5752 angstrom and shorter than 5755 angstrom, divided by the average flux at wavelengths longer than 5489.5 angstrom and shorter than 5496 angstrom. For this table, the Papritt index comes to 1.10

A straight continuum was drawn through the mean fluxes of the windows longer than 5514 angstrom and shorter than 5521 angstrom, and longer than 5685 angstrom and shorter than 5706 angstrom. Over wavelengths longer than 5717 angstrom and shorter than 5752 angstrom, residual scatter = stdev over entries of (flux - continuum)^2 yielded 0.0025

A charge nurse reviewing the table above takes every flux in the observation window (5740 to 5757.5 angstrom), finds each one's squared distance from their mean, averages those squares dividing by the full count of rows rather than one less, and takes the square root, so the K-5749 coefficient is 0.014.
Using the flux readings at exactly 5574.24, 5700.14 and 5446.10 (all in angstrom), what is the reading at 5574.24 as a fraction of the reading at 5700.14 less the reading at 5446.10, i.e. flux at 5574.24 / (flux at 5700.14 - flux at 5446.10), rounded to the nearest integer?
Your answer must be -10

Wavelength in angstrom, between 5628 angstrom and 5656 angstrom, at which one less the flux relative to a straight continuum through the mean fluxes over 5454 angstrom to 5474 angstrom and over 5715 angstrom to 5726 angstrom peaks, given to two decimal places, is 5637.48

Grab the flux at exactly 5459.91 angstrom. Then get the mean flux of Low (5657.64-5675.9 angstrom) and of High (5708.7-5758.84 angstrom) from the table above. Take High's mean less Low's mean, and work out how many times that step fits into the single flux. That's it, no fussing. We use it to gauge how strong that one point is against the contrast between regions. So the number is 10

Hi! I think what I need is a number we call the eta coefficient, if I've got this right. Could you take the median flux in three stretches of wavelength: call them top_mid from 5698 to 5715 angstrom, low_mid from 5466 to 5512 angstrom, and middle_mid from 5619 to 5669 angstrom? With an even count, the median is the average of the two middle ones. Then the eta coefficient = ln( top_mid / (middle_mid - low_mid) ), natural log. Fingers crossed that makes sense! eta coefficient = 6.56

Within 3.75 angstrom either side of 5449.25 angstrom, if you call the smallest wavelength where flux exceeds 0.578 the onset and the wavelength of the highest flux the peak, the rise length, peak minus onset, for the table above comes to 3.8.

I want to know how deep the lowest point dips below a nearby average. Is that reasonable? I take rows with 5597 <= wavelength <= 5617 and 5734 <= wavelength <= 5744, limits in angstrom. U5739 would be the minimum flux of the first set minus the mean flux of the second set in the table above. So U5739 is -0.10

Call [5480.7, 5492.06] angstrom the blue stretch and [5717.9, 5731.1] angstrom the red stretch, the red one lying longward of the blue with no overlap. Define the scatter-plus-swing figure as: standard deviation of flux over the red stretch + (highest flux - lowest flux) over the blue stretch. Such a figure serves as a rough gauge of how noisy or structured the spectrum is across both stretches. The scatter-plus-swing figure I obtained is 0.050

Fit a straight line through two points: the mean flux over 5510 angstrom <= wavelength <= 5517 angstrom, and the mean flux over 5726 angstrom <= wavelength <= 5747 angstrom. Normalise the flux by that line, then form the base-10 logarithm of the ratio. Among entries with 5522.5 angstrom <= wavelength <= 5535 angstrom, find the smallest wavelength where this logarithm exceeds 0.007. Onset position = 5523.13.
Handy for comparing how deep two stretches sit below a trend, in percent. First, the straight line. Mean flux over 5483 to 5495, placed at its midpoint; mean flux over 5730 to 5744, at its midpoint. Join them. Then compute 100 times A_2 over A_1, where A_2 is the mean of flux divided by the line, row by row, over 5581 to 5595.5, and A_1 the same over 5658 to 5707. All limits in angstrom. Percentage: 103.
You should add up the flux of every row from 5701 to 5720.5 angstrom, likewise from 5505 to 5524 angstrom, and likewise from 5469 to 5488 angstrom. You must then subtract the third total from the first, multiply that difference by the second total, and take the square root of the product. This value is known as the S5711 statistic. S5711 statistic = 1.6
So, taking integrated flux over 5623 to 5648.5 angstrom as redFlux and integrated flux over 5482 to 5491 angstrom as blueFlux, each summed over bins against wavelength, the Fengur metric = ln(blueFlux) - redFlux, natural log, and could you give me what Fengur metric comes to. -13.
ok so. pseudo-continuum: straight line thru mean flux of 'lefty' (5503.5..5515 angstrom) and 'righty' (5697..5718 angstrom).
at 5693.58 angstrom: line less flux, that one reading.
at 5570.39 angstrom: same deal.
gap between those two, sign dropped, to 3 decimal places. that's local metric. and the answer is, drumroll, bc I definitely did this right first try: 0.038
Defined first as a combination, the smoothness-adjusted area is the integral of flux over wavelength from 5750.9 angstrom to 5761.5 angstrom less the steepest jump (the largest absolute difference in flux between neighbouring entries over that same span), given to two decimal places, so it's 6.44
